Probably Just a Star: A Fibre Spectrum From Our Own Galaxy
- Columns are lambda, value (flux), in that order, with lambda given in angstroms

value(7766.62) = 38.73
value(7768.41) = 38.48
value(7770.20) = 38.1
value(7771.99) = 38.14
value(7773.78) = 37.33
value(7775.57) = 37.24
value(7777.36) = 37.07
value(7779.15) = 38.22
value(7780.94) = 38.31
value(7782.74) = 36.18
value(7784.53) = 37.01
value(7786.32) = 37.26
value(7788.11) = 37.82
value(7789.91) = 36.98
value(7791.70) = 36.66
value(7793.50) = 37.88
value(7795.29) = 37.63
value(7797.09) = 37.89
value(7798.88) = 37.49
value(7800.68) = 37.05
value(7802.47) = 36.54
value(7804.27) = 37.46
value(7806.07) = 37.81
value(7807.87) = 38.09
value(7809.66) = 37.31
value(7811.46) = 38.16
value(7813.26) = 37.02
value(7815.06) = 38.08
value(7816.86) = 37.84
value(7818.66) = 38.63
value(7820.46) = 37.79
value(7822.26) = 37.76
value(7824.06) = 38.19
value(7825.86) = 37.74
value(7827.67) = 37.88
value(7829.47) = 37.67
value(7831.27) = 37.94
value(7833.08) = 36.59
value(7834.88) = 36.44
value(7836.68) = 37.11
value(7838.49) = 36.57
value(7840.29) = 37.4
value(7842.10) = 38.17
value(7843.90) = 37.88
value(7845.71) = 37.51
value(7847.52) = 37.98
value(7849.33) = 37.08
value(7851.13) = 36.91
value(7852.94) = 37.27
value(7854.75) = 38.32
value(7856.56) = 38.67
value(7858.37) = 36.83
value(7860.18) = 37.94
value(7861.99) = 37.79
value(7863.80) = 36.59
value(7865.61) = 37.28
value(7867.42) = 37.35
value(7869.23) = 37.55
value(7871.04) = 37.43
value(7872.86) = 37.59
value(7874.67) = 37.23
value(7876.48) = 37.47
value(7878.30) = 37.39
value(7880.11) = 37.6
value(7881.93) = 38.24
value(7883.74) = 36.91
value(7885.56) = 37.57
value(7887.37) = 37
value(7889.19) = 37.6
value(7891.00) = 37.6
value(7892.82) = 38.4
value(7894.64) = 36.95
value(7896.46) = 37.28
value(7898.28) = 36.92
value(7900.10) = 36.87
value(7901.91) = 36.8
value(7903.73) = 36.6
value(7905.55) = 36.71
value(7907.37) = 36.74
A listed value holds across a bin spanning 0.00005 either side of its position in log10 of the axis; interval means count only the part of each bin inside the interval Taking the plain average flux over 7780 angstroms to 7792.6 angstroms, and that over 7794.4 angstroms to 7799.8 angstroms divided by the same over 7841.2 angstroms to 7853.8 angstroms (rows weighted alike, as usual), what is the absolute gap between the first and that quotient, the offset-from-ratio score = 36.2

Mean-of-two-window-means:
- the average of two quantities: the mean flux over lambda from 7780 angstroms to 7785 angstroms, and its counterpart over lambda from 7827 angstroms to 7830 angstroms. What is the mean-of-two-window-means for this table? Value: 37.5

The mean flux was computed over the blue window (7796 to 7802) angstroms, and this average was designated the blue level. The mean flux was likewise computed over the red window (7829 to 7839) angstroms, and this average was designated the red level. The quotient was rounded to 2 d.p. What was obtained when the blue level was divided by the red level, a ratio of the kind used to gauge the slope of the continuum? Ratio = 1.01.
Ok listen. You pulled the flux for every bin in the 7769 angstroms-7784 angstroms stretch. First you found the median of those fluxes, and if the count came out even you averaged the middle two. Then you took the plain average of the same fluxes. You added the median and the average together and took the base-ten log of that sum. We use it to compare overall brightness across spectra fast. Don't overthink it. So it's 1.877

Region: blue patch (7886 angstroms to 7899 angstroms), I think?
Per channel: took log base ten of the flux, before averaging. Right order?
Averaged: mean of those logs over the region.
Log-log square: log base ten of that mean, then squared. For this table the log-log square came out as 0.0387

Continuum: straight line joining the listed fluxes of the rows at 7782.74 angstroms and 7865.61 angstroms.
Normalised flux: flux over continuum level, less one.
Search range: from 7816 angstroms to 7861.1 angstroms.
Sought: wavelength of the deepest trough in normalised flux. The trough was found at 7834.88 angstroms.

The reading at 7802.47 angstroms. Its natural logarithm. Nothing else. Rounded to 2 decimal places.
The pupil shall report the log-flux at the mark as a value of 3.60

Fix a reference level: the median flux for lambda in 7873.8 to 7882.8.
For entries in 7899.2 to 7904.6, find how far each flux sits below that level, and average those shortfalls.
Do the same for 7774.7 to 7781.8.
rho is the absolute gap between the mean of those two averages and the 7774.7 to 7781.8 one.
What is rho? 0.48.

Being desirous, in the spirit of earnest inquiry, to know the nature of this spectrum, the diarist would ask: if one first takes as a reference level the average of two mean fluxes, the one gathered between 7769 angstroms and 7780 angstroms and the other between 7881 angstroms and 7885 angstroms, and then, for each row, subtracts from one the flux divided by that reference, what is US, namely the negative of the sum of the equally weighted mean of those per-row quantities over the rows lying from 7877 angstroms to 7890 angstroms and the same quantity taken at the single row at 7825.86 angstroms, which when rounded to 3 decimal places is -0.001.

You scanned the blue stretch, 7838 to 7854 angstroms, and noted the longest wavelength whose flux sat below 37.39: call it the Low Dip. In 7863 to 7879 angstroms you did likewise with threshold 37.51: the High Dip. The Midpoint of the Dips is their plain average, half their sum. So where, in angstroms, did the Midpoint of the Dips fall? 7865.6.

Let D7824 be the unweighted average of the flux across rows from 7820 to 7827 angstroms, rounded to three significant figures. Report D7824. 37.9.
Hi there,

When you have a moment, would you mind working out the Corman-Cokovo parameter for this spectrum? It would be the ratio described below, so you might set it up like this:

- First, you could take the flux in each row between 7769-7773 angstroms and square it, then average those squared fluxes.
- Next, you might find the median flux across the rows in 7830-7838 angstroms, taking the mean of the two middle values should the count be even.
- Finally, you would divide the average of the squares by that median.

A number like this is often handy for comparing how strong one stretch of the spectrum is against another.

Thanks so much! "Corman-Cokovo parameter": 39.43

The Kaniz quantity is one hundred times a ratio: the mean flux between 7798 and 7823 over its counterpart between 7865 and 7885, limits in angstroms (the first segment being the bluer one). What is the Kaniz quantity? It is 100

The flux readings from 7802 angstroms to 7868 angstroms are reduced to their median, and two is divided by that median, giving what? 0.0530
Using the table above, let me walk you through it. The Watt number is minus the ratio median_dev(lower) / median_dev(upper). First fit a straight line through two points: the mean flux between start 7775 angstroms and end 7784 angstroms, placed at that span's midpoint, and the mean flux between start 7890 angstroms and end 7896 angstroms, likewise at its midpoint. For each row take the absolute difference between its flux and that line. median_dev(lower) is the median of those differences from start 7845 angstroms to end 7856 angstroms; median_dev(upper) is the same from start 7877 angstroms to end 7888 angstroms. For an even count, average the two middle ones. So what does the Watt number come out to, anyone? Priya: -1.1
